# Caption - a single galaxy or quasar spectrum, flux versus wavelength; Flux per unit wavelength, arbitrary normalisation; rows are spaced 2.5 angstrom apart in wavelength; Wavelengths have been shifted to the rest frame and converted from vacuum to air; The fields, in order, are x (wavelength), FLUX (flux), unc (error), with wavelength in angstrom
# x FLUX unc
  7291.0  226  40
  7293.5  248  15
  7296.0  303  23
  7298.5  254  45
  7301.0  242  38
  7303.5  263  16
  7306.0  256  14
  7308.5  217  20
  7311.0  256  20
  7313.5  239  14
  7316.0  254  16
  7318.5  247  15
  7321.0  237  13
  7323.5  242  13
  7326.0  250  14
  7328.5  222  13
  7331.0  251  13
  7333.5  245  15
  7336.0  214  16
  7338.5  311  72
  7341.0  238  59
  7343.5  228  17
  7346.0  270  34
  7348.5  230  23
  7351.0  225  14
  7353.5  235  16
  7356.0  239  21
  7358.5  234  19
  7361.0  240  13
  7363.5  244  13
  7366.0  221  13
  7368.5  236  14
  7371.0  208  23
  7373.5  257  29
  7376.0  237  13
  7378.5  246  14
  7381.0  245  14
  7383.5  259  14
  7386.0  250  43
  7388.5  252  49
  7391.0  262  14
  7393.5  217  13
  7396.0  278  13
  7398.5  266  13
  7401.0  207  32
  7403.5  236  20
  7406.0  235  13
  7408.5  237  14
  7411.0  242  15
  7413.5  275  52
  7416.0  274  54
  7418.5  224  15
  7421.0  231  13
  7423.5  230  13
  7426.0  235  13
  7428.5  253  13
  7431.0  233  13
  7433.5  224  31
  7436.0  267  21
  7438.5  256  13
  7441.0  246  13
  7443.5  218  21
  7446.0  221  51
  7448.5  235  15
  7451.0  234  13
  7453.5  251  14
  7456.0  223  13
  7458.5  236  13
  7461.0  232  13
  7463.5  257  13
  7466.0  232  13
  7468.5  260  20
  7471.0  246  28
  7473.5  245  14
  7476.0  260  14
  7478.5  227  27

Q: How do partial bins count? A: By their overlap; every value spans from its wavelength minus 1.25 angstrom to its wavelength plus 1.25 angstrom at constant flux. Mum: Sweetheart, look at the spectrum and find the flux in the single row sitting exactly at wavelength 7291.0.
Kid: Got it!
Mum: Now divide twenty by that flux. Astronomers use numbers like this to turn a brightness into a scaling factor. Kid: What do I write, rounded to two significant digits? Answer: 0.088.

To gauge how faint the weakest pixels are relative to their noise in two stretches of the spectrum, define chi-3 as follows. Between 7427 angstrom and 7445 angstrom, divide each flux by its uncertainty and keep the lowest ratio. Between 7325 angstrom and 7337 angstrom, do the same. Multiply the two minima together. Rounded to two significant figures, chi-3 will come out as 97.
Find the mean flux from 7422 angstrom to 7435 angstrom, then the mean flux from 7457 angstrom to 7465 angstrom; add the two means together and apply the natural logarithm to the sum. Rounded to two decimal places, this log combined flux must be 6.17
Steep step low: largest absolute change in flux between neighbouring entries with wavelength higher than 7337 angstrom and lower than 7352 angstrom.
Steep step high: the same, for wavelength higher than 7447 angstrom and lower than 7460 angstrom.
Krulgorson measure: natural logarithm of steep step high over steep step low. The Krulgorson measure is -1.0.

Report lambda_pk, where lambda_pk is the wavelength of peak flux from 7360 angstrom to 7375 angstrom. 7373.5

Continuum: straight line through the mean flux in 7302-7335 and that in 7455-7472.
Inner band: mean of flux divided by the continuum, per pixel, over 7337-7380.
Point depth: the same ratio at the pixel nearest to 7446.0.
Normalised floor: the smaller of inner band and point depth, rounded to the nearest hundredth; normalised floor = 0.92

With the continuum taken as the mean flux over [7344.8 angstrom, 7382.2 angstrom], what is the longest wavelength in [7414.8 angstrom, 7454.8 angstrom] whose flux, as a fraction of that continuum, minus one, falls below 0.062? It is 7453.5 angstrom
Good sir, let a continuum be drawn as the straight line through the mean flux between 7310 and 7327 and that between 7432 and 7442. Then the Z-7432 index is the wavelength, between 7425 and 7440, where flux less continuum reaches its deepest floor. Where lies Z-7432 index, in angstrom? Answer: 7433.5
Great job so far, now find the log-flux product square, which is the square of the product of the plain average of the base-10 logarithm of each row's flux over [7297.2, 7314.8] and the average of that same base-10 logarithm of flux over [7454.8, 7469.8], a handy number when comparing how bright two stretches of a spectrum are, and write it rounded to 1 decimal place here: 32.4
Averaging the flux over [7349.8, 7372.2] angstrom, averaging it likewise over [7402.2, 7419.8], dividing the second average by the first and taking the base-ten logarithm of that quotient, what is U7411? 0.027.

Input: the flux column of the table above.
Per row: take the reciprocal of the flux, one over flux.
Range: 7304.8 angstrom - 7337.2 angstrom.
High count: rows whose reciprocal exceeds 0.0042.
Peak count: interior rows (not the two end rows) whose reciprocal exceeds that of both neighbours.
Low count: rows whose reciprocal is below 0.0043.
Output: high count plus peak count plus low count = 18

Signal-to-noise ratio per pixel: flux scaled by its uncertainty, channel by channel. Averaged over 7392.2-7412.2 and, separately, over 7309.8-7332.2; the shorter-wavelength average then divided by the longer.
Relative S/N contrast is 1.1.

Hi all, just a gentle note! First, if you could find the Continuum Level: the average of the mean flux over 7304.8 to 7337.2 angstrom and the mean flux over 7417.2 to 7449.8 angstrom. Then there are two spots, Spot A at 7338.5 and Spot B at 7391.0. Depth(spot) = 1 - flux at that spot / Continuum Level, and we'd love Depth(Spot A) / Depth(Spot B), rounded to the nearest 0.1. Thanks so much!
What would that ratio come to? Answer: 3.1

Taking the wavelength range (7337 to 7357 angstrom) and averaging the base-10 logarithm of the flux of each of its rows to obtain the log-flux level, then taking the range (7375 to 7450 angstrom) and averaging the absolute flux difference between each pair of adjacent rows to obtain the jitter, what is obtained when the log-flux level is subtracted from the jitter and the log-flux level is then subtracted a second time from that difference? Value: 13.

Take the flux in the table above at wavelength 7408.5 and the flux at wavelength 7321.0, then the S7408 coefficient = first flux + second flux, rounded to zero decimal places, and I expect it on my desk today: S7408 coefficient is 474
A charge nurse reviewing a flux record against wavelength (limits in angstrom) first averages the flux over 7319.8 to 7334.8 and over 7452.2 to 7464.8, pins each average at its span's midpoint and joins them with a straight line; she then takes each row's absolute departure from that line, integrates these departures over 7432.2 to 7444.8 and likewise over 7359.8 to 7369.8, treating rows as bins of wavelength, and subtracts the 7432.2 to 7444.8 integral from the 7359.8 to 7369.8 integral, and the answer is -146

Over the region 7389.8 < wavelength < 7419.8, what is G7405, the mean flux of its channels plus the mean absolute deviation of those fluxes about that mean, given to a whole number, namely 267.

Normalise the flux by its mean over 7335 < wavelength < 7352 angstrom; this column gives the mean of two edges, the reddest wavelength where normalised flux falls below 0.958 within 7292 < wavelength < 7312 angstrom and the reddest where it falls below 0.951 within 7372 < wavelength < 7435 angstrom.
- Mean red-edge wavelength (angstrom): 7371.0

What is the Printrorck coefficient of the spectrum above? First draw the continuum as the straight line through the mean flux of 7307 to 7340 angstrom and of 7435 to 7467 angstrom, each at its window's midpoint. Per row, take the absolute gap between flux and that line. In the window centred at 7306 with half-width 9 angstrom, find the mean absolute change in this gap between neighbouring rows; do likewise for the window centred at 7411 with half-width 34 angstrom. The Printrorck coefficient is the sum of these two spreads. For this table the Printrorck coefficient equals 20.1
